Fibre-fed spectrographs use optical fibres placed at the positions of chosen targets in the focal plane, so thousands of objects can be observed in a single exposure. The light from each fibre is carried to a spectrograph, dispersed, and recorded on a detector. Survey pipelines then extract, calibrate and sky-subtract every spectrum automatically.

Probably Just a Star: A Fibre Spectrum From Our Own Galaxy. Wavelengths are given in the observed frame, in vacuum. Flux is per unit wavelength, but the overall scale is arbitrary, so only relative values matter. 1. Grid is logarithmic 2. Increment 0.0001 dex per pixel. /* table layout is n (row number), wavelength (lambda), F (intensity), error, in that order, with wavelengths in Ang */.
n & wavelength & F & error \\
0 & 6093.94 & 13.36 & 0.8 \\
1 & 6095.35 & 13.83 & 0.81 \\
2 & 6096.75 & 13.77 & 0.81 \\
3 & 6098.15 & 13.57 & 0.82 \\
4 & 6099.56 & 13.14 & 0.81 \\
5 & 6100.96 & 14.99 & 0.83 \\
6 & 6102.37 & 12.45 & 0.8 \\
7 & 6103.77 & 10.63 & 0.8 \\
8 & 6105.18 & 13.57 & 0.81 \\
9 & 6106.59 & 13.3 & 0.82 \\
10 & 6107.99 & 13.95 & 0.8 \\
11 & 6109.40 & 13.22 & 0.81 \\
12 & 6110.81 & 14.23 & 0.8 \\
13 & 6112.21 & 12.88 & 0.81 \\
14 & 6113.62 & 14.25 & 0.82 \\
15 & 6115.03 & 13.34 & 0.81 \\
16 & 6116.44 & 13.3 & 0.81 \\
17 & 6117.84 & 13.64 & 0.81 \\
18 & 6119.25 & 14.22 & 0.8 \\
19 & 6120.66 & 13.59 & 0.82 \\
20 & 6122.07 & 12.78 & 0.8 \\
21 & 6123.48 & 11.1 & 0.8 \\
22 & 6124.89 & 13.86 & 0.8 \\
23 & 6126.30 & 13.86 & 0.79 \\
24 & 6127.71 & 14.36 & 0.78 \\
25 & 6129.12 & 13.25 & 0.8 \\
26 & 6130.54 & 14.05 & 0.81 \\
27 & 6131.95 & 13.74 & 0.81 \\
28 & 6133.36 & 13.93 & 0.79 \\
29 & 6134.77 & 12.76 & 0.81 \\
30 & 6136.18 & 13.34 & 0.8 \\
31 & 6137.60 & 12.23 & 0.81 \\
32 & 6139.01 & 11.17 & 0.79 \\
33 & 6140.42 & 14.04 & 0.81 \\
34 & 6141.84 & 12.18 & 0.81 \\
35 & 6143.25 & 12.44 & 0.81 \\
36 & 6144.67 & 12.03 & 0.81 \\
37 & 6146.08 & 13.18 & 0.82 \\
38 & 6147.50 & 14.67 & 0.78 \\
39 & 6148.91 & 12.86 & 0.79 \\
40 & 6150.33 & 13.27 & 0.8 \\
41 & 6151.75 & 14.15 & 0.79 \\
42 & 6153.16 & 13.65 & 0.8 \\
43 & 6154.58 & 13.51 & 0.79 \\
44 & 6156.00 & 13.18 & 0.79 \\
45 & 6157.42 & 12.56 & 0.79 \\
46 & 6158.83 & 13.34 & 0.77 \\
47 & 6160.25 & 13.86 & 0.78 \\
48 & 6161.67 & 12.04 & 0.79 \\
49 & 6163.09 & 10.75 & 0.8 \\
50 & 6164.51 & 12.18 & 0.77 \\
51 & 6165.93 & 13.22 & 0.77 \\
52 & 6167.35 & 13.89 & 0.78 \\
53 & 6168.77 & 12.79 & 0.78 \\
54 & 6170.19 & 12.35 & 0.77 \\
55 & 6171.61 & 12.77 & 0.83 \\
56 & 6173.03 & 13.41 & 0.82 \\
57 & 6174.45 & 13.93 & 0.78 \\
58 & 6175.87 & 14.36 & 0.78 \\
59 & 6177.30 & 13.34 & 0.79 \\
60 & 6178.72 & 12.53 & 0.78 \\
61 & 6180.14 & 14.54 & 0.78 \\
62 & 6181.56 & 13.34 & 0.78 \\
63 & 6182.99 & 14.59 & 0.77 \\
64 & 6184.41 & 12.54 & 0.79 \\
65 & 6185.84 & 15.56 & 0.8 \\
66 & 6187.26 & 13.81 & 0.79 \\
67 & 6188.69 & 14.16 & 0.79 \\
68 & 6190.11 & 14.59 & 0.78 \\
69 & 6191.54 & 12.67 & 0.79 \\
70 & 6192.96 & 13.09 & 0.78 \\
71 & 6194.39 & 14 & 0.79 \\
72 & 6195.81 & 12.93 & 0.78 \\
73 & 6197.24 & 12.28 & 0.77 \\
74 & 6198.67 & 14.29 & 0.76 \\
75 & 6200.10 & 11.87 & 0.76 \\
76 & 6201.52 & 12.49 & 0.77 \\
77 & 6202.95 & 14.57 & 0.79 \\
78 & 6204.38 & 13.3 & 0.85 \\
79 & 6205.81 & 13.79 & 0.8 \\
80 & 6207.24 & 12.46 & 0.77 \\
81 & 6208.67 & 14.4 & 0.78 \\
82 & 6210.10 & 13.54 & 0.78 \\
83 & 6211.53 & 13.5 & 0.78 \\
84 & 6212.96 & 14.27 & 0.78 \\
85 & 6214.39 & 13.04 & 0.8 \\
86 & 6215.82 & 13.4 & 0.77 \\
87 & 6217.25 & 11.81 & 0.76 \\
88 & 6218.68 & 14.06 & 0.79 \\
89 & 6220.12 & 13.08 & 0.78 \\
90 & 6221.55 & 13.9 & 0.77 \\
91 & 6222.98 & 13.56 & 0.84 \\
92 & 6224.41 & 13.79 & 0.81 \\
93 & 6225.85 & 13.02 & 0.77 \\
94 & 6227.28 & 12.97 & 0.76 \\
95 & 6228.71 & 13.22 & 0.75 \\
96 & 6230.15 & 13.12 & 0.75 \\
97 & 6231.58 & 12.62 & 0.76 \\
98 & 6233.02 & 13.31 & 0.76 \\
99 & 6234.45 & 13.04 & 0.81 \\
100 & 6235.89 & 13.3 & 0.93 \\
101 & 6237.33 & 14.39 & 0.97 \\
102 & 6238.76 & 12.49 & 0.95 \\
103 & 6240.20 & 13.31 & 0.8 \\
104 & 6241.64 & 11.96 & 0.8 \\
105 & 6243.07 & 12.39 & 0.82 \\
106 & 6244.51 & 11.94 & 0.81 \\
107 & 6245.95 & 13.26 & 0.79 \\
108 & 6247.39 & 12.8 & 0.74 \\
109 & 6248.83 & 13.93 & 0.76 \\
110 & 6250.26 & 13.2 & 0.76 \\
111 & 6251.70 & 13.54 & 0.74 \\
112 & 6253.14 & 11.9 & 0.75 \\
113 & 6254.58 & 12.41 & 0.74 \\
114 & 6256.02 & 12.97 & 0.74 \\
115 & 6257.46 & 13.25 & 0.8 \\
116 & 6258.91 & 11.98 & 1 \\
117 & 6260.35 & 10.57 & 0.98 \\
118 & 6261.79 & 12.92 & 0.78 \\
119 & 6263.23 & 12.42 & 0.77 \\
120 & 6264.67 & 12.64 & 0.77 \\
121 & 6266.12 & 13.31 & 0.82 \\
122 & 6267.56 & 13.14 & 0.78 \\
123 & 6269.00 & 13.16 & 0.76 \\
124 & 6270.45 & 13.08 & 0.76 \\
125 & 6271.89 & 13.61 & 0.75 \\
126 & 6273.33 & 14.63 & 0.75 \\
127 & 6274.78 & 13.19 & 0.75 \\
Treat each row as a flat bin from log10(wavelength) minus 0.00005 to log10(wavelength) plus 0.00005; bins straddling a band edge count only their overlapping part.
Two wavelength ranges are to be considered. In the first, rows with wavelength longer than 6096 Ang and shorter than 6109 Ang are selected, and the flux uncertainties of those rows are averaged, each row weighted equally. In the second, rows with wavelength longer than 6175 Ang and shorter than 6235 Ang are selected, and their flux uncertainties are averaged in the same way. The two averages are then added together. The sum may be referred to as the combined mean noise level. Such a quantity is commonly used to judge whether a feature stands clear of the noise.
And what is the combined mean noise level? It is 1.59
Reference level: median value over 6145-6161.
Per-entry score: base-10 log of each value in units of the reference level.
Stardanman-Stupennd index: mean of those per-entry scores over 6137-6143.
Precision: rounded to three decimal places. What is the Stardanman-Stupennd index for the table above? -0.033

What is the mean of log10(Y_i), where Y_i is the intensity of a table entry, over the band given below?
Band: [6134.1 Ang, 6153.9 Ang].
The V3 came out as 1.113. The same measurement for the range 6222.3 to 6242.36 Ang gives 1.119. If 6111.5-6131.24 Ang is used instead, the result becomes 1.128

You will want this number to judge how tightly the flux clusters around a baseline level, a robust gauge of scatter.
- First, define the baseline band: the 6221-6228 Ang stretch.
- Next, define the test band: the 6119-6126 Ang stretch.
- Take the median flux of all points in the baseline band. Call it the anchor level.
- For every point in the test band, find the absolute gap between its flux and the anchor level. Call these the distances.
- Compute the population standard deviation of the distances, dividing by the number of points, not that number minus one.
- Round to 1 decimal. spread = 0.8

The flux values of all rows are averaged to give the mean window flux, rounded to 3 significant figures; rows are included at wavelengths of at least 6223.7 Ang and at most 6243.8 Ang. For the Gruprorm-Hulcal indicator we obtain 13.1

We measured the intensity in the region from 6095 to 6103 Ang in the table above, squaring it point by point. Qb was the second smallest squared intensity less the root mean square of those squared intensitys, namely -15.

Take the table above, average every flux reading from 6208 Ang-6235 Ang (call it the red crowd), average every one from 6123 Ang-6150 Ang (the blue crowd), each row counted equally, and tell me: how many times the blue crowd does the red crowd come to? 1.02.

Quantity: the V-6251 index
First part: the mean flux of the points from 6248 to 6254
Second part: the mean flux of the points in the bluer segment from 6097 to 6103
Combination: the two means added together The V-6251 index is 26.7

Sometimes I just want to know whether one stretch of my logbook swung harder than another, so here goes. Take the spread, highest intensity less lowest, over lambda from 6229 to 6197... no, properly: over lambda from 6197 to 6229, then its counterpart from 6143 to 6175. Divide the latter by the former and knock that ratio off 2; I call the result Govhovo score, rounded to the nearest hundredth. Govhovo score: 0.58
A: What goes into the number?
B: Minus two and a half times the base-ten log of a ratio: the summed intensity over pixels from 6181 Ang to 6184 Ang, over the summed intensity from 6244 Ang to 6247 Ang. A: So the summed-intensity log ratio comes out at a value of -0.11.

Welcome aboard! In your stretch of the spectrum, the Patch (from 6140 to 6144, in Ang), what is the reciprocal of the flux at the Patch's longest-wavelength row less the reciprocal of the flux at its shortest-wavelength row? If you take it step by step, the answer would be 0.0092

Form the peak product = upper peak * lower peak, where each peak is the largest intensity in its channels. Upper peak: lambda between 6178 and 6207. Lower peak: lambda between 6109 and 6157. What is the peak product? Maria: 228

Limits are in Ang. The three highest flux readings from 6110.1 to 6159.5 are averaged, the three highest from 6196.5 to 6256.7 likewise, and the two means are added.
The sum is 28.9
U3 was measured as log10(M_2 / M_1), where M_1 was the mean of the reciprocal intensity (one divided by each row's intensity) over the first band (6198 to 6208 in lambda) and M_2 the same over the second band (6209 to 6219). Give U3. -0.005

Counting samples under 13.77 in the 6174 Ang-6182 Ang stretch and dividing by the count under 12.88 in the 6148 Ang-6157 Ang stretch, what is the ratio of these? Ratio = 3.0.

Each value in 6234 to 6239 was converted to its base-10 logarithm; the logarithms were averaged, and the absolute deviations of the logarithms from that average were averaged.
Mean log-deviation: 0.0175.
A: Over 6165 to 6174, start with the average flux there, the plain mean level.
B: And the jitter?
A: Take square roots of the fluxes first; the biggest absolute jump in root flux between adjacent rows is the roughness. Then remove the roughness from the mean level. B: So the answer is 12.9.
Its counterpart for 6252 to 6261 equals 12.0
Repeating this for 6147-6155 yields 13.4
